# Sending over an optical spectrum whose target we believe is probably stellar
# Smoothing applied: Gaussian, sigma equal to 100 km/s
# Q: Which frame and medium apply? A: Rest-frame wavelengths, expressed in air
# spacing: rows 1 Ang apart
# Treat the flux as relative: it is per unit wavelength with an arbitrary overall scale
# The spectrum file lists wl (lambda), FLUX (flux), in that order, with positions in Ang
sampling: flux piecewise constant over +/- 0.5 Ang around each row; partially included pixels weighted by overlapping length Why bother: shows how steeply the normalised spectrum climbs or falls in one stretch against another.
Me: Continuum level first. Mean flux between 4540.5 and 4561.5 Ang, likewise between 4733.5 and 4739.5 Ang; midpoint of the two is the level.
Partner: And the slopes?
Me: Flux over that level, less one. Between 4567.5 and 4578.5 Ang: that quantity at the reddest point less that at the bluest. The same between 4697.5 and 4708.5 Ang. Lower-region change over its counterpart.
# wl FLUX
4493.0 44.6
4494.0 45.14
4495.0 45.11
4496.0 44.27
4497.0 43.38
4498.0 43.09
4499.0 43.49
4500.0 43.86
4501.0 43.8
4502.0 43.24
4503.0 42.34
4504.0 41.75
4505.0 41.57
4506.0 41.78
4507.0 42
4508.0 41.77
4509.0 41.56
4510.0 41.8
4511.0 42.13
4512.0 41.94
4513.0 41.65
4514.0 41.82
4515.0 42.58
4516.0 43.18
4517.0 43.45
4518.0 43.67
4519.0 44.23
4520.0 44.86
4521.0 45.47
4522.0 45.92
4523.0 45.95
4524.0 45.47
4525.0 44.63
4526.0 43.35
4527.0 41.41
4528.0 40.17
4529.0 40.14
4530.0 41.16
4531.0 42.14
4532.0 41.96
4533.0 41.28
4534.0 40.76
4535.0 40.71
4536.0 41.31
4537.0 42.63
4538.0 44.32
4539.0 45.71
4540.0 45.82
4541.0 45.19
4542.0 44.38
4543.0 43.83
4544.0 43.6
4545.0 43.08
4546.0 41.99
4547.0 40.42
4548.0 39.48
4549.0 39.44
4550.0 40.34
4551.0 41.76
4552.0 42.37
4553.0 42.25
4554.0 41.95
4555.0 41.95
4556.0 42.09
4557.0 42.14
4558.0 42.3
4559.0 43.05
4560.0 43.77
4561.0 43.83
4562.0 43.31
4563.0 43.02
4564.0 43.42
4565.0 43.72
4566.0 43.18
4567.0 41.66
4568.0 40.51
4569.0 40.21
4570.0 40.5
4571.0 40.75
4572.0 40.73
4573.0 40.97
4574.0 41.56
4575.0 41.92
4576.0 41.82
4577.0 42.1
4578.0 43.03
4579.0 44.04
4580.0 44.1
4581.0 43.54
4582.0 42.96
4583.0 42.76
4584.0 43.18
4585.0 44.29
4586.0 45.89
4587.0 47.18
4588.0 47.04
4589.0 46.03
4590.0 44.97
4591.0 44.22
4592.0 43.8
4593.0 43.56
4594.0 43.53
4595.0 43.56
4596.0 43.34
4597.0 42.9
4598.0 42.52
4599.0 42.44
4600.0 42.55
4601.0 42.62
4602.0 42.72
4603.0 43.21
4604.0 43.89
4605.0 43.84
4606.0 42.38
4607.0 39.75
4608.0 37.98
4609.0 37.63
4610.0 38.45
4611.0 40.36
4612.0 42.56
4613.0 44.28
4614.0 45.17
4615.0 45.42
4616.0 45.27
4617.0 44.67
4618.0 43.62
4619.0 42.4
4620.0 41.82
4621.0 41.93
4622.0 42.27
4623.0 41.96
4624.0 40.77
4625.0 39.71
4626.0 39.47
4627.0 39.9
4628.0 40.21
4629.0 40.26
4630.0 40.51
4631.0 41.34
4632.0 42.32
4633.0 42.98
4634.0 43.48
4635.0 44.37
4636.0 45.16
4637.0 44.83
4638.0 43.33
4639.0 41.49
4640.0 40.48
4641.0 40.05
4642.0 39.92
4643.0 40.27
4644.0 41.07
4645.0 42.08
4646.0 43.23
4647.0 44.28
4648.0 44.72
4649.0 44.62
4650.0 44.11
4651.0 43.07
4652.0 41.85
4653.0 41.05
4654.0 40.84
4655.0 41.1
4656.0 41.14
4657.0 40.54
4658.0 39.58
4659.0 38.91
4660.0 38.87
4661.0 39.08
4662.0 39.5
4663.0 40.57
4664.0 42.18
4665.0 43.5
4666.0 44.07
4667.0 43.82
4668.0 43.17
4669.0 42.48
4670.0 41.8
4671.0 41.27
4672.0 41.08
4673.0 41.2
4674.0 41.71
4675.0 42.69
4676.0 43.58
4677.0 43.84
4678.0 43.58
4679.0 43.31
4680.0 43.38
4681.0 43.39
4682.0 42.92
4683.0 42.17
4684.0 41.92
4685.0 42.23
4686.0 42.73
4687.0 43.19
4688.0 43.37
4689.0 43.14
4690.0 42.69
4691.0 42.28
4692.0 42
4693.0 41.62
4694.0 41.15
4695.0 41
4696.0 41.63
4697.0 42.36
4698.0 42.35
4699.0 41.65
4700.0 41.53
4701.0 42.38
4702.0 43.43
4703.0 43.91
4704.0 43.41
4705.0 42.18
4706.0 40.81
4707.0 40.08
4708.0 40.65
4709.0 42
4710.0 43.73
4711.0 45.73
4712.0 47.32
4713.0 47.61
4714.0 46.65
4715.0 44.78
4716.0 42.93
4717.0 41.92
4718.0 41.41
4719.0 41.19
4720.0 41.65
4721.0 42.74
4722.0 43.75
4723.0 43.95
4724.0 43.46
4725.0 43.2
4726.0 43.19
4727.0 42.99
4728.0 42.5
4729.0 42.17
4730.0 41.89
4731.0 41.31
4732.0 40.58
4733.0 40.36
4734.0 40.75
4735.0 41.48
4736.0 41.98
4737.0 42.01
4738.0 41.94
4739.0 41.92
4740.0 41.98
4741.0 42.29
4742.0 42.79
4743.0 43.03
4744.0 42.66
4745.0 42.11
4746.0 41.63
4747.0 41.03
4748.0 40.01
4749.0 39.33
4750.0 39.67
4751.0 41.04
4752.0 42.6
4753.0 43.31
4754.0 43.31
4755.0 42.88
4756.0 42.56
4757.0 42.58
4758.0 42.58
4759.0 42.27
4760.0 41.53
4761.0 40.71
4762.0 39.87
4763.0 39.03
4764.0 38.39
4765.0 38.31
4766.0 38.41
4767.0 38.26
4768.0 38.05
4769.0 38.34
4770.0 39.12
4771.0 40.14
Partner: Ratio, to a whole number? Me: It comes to -1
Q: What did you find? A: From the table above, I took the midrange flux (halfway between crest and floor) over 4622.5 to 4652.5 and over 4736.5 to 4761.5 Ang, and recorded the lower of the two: 41.3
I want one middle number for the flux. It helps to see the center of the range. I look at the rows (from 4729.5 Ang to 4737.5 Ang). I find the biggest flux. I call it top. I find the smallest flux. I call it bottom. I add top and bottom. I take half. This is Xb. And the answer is 41.2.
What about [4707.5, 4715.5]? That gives 44.1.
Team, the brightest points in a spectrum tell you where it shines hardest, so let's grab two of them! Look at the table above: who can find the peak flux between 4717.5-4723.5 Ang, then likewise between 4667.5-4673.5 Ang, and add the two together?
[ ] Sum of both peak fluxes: 87.1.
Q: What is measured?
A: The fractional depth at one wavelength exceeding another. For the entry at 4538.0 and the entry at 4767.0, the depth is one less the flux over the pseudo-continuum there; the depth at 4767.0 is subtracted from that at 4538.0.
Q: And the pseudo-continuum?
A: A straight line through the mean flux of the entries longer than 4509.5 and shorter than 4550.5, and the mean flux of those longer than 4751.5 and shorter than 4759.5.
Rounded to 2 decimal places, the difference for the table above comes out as -0.14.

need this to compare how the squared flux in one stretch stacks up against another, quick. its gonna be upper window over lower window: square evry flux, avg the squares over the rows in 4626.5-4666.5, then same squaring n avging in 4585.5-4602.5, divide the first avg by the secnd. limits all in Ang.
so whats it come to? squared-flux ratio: 0.90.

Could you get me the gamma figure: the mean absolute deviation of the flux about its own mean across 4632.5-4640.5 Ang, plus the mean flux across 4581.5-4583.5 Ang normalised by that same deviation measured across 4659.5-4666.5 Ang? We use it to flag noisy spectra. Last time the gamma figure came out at 25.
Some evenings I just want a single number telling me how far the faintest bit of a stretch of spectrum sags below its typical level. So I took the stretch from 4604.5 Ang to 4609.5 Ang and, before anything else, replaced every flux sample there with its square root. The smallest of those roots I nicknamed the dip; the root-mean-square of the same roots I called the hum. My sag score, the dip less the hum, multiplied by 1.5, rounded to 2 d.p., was -0.32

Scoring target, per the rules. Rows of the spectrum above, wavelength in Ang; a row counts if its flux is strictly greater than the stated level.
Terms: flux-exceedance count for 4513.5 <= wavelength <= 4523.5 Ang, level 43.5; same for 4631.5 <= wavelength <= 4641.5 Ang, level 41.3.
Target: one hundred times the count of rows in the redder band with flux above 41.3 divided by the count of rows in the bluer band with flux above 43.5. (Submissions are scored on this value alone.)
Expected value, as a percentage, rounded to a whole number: 133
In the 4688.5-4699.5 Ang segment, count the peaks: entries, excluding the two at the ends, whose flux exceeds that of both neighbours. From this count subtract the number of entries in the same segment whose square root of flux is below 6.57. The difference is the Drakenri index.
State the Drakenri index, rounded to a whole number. -10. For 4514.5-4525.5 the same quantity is 0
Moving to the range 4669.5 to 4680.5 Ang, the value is -5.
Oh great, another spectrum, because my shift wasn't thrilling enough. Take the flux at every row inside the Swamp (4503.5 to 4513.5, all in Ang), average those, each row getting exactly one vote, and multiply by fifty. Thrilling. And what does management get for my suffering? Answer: 2090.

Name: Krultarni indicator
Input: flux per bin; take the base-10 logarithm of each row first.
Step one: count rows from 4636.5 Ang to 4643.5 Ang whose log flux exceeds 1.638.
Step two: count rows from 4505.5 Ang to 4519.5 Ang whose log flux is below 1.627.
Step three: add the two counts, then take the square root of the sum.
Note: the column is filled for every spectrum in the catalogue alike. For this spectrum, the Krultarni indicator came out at 3.2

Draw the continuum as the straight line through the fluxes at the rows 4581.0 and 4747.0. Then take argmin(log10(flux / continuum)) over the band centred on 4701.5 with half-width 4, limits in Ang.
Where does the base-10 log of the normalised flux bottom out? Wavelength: 4700.0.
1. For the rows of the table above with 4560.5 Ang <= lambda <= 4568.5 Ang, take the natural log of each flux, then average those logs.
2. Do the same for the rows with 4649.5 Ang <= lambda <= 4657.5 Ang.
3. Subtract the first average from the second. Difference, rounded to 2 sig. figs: -0.027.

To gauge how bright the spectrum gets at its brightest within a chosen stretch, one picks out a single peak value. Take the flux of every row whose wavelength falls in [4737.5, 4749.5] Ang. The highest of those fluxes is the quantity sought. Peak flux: 43.03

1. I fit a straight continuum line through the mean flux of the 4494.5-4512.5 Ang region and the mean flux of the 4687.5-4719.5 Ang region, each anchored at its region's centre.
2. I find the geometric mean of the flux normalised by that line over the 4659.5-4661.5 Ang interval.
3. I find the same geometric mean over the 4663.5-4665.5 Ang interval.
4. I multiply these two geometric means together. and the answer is 0.91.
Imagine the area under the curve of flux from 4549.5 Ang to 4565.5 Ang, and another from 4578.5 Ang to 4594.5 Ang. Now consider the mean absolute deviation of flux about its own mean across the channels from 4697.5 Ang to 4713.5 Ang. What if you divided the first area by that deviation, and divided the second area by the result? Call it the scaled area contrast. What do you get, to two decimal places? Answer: 1.80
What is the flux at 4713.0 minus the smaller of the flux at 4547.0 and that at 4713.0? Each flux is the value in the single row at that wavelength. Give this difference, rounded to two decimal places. 7.19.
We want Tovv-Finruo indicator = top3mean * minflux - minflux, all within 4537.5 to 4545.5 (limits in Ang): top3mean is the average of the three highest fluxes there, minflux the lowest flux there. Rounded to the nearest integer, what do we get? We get 1920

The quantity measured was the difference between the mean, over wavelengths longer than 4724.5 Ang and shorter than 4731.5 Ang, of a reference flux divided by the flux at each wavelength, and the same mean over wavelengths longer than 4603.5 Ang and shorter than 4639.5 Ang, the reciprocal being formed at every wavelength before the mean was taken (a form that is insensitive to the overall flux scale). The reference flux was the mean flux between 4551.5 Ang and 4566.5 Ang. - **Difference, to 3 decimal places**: -0.011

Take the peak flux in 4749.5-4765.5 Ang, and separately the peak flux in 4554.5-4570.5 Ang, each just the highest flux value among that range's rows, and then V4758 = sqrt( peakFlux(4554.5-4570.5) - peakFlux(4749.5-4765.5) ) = 0.7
